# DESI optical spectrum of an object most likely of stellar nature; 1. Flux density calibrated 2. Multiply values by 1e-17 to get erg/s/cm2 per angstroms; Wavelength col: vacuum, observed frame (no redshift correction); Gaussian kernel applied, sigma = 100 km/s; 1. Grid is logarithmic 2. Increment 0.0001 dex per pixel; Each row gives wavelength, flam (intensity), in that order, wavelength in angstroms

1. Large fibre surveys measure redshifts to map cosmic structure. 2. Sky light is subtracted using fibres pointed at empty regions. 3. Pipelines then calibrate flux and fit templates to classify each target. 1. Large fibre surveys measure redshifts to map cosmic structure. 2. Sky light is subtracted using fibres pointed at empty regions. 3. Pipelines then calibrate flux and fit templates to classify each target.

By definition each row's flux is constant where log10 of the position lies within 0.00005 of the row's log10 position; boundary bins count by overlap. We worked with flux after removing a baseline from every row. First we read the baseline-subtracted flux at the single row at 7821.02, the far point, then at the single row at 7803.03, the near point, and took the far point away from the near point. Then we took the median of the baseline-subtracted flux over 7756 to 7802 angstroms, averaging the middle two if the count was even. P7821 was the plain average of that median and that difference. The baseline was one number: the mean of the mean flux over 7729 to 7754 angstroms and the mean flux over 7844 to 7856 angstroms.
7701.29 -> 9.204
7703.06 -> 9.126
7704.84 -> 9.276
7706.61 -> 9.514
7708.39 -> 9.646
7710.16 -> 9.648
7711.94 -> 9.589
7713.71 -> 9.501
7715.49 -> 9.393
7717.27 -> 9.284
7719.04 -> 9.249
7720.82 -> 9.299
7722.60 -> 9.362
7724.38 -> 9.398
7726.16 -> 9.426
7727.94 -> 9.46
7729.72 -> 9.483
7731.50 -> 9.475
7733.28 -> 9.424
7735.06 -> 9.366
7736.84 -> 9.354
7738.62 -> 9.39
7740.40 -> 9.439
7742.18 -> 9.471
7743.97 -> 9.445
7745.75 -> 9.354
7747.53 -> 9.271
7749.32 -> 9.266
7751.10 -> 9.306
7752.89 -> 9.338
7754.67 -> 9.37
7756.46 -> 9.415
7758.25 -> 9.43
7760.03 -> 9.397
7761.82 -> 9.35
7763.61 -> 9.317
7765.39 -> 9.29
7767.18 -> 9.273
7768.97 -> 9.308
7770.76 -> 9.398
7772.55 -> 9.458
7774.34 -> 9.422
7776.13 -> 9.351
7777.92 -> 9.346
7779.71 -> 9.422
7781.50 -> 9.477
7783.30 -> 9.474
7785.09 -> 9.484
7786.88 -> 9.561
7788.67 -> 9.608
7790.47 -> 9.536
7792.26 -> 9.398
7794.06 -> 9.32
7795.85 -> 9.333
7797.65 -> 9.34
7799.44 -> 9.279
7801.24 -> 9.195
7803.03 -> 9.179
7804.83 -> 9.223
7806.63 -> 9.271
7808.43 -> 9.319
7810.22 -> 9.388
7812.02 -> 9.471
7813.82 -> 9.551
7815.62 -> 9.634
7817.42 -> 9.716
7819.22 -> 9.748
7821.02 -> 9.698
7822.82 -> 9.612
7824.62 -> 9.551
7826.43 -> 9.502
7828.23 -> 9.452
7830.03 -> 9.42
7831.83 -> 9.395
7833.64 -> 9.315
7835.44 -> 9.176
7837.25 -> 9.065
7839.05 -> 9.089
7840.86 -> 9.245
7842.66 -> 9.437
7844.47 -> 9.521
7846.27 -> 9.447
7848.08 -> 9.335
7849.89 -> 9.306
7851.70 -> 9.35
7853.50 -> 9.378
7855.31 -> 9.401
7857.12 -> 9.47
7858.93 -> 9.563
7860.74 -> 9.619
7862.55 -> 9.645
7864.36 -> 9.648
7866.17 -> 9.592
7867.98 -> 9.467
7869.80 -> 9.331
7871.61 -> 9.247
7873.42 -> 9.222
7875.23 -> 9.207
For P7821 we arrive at -0.25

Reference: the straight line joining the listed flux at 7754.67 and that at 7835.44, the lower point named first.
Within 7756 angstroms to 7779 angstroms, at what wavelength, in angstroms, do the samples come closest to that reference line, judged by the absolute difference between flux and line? 7761.82 angstroms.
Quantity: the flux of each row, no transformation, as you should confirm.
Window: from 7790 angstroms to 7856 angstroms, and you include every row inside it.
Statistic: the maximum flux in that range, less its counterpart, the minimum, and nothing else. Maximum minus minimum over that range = 0.7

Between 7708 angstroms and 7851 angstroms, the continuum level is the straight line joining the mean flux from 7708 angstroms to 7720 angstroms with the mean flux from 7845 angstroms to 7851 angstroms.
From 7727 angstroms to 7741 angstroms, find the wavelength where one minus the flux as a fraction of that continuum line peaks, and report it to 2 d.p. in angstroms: 7736.84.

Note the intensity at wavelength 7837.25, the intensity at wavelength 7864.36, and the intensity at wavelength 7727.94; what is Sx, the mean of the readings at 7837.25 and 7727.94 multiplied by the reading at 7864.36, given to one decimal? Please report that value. 89.4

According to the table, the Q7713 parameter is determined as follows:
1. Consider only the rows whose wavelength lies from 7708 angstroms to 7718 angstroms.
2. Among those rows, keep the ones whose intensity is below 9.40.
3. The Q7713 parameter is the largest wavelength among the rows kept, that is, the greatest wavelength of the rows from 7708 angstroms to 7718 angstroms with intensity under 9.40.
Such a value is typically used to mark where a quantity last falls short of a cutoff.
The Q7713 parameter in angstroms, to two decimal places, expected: 7717.27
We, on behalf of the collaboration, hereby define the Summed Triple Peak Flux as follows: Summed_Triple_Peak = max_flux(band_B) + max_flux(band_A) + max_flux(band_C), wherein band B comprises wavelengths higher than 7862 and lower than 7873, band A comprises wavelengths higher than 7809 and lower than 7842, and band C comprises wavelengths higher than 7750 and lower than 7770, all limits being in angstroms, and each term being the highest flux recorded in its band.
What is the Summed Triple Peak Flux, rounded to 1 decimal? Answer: 28.8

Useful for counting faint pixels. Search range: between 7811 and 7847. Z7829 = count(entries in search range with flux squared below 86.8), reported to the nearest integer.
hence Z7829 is 5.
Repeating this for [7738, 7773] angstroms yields 6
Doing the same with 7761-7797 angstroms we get 3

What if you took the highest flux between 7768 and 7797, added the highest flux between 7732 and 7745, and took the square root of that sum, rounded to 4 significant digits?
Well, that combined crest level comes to 4.368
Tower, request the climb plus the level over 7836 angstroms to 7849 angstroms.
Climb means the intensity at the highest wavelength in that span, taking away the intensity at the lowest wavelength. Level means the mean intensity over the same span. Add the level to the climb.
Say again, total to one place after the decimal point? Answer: 9.6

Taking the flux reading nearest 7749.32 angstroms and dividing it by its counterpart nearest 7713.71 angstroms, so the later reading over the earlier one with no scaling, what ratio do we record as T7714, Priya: 0.975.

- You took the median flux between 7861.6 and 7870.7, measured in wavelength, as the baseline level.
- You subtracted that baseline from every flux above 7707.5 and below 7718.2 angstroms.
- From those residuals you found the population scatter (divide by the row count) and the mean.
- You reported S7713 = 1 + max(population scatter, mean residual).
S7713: 1.13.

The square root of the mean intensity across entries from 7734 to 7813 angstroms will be 3.06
